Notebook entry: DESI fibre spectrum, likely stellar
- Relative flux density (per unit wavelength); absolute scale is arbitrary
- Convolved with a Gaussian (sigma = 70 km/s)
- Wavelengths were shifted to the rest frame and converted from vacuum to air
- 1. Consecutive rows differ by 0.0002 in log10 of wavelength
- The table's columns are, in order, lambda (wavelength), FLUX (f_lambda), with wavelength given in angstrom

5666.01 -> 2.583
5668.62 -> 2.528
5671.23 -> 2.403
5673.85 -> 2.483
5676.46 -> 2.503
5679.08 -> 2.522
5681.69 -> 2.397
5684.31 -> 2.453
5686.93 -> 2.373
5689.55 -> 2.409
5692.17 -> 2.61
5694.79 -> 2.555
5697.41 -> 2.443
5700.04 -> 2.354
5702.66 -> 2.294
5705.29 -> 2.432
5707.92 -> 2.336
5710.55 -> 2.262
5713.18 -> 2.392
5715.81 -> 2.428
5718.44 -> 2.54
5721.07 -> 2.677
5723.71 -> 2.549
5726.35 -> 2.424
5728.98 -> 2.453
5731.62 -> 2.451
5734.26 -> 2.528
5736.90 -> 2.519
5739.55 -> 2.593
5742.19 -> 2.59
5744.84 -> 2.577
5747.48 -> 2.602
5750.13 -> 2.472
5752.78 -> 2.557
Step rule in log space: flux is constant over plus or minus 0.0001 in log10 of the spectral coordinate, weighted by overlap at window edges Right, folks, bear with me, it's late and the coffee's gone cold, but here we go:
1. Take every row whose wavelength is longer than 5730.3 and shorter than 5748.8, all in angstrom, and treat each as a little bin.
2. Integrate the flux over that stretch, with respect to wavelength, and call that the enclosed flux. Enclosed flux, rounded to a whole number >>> 47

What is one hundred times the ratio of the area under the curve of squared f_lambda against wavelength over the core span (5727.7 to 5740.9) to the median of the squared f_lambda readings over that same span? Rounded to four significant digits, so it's 1310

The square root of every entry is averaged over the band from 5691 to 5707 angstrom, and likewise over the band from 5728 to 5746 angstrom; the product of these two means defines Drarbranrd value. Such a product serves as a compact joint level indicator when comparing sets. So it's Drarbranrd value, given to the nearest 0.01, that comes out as 2.49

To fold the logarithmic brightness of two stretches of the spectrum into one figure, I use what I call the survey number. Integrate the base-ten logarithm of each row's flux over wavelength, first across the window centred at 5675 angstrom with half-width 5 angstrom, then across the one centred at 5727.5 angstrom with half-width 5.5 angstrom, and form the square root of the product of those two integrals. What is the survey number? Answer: 4.13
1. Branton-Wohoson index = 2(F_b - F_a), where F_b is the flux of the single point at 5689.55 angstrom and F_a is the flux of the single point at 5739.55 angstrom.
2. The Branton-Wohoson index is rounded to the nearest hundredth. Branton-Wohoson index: -0.37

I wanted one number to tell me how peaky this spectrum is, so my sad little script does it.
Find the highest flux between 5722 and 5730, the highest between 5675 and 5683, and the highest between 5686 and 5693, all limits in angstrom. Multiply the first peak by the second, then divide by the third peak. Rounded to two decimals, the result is 2.46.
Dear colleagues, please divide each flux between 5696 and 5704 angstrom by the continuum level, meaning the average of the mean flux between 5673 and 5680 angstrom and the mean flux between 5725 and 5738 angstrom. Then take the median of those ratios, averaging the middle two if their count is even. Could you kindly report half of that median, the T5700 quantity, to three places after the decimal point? 0.473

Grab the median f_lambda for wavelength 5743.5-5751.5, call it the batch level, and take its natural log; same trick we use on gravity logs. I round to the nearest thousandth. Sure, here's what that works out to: 0.947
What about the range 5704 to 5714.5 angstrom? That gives 0.860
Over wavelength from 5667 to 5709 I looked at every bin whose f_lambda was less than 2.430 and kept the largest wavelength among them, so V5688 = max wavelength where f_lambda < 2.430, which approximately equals 5707.92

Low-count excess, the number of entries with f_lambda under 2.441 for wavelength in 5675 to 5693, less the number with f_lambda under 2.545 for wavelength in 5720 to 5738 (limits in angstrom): -2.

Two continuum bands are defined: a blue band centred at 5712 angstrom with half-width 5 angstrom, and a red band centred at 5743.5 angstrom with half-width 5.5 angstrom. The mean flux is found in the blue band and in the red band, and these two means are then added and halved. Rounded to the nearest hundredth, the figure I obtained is 2.47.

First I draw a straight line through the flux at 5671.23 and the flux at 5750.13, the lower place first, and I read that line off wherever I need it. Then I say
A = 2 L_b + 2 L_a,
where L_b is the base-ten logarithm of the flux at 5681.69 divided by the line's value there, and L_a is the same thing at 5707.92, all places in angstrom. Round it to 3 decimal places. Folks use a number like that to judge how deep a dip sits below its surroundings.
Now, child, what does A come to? -0.042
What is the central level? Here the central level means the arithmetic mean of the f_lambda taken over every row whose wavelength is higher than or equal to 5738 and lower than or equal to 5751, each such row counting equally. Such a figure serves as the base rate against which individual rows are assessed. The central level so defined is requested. 2.57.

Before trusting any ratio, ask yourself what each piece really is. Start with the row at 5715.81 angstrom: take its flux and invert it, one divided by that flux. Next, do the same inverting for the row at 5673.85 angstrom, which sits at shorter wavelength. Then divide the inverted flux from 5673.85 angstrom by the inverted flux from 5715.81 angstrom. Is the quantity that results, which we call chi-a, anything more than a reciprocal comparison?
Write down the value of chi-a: 0.98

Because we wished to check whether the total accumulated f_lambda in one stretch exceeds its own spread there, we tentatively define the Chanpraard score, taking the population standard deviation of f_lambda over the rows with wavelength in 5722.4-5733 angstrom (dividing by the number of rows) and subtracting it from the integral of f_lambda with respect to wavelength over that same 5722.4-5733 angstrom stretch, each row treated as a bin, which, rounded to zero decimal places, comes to 26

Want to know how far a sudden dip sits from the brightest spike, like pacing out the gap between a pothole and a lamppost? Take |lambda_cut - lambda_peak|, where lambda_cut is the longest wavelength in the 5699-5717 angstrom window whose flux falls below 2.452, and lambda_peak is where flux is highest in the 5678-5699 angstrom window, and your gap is 23.6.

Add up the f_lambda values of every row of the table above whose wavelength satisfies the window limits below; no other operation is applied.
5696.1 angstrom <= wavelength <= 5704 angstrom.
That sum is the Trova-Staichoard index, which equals 7.1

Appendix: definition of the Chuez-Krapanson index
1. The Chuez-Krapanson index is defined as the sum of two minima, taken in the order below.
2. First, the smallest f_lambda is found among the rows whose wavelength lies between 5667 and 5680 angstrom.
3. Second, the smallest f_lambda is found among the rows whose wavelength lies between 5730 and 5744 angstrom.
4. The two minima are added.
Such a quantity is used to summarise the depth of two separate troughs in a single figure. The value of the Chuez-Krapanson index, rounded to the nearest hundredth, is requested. 4.85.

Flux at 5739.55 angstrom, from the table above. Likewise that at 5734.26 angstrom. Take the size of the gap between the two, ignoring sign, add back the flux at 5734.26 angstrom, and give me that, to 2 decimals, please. 2.59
